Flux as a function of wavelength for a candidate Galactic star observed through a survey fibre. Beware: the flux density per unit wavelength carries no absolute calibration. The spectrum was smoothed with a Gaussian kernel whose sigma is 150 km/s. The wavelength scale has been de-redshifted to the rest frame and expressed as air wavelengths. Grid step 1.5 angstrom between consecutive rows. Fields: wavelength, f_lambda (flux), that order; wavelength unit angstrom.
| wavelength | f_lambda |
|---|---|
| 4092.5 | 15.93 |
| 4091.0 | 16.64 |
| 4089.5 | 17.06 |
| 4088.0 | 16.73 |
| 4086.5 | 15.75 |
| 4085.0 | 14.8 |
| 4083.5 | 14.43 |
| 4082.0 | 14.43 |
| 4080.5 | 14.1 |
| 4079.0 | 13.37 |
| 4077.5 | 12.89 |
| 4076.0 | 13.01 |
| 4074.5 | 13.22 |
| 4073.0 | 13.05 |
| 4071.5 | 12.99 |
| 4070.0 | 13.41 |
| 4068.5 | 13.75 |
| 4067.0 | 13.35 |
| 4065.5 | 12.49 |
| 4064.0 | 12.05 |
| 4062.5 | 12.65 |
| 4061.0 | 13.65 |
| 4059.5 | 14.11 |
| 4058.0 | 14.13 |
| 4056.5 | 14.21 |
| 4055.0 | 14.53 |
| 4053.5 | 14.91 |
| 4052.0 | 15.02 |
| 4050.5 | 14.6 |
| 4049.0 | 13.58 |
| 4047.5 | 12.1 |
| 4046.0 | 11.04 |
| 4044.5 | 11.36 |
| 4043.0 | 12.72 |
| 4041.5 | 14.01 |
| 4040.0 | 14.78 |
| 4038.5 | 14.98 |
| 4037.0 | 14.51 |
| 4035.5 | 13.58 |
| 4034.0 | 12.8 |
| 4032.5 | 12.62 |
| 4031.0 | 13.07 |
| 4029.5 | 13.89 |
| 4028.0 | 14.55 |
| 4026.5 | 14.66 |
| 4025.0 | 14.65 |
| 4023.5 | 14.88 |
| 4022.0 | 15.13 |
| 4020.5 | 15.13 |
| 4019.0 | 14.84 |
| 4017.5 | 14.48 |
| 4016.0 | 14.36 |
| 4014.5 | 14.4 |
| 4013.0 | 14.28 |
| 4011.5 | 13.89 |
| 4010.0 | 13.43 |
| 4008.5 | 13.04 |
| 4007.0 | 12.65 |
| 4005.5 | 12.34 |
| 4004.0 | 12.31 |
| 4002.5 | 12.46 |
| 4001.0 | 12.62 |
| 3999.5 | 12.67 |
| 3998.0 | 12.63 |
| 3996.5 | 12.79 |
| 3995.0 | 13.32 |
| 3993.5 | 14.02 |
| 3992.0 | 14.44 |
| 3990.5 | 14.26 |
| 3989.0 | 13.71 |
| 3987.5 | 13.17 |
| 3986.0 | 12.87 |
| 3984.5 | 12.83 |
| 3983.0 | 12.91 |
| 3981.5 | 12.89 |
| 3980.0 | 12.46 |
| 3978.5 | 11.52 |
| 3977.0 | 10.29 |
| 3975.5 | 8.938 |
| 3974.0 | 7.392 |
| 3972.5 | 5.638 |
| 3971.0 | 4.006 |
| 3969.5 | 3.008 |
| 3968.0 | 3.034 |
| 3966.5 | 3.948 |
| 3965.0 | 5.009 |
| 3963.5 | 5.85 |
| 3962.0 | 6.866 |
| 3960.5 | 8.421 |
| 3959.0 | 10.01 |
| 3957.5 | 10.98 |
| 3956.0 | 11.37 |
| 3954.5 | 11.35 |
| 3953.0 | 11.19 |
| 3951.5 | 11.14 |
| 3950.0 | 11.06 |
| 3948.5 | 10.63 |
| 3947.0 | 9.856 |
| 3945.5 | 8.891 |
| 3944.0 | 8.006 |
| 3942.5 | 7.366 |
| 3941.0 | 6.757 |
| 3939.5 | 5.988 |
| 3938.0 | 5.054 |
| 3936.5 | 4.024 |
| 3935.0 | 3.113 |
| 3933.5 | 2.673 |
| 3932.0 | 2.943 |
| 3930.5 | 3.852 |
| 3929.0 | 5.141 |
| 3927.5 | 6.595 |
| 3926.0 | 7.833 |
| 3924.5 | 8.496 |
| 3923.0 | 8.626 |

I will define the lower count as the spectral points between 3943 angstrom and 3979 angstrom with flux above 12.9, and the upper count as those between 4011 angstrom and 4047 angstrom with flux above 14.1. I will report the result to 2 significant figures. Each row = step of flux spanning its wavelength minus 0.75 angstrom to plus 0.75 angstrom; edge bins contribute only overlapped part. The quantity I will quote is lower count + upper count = 14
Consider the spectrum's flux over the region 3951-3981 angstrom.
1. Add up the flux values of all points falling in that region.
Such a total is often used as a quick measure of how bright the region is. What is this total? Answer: 162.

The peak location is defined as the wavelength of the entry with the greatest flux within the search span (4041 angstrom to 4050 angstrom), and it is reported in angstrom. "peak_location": 4041.5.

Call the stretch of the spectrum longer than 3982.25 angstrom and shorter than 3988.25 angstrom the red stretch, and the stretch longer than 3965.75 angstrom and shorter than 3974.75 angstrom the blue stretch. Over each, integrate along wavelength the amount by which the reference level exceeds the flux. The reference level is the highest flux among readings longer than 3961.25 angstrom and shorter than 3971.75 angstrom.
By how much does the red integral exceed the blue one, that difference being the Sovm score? -58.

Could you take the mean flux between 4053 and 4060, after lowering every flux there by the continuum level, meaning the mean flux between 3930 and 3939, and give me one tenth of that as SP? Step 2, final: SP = 1.1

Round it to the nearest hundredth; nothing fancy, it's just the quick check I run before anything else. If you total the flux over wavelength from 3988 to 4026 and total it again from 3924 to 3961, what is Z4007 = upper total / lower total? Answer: 1.78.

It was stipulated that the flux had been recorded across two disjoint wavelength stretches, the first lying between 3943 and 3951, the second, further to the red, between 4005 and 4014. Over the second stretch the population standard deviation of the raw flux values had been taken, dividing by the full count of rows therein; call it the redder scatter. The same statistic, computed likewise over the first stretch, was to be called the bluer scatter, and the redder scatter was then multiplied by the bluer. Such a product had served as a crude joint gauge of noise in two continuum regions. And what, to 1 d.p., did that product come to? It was 0.8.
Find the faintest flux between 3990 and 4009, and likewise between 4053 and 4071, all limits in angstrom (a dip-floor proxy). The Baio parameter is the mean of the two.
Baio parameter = 12.2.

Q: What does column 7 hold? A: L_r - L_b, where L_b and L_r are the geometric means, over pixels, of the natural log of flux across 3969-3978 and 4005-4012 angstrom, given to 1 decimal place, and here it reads 0.8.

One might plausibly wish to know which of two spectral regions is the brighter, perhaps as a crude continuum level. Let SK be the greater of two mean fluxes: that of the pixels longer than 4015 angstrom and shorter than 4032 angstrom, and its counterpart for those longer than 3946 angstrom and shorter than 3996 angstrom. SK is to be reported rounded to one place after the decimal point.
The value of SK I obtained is 14.5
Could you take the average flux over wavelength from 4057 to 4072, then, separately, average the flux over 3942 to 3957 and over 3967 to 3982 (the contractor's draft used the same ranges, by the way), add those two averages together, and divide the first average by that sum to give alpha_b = 0.74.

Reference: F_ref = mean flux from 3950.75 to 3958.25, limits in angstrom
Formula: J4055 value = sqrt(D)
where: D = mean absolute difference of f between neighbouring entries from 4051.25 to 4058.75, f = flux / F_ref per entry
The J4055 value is 0.14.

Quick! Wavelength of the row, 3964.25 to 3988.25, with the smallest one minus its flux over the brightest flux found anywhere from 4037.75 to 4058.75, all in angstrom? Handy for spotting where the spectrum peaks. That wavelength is 3987.5 angstrom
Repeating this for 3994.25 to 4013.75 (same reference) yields 4013.0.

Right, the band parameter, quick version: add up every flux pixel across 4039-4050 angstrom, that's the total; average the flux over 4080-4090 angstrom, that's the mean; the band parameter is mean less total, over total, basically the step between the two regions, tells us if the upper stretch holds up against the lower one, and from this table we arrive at -0.829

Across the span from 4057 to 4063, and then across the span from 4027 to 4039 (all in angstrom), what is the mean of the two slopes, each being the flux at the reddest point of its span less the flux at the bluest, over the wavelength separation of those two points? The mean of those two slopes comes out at -0.14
